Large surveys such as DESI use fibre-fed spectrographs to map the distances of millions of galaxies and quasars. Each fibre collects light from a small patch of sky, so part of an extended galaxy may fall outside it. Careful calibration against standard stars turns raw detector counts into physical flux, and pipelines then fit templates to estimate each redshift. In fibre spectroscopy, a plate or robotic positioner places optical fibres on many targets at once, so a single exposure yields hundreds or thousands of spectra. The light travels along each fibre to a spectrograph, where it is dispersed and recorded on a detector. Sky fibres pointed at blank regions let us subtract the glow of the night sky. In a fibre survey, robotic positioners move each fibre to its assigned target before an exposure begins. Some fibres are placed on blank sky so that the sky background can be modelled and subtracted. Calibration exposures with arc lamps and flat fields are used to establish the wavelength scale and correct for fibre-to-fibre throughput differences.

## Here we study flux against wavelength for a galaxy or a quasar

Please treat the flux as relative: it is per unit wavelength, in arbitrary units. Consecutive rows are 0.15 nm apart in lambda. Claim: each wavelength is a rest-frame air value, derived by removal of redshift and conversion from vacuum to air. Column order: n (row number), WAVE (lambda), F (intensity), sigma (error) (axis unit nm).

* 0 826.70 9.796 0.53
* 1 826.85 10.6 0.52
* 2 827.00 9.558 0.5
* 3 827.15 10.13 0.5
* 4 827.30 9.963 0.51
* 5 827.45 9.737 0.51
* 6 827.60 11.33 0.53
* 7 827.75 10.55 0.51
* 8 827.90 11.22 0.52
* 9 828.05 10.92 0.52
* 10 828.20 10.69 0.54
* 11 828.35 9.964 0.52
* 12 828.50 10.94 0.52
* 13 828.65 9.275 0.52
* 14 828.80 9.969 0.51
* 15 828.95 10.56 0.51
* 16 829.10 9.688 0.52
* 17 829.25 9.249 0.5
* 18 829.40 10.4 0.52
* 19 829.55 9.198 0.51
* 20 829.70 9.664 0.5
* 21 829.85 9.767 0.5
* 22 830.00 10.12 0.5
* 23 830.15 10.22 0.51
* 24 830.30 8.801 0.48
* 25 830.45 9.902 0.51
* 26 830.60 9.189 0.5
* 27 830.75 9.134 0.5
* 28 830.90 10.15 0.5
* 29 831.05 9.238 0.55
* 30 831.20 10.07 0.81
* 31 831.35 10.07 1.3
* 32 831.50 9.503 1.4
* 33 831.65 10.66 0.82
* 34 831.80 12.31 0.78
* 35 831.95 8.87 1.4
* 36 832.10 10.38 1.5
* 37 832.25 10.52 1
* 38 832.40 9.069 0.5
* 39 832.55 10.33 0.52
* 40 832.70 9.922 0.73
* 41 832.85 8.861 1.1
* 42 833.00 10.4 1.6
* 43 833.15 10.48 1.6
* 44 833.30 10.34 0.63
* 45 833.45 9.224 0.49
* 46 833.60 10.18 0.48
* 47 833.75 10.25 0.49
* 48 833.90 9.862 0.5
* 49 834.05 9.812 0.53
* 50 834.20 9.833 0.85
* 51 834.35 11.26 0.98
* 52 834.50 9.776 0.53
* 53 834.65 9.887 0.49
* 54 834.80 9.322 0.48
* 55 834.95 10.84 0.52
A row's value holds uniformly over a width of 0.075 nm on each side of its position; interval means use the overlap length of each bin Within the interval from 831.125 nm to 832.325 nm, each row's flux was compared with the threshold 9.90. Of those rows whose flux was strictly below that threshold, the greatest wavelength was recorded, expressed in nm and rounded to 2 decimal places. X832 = 831.95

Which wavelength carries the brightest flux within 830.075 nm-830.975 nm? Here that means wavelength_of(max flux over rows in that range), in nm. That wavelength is 830.15 nm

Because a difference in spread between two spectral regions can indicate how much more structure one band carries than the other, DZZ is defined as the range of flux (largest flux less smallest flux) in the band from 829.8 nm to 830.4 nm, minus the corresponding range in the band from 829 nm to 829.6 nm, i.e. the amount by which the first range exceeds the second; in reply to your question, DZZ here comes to 0.22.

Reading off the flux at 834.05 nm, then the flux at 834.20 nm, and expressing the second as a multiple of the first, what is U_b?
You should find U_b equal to 1.00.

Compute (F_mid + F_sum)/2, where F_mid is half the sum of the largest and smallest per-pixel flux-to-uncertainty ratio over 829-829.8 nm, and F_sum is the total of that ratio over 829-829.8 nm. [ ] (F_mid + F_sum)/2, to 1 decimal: 56.8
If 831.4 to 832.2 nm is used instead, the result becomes 29.9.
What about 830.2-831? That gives 57.0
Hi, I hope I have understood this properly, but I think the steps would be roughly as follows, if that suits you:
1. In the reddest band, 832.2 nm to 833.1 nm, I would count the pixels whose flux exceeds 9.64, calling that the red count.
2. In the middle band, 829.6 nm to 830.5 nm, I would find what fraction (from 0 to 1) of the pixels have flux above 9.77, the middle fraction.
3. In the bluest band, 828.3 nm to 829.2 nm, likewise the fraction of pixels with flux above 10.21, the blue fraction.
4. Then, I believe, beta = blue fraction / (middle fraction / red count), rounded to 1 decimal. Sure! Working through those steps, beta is 2.7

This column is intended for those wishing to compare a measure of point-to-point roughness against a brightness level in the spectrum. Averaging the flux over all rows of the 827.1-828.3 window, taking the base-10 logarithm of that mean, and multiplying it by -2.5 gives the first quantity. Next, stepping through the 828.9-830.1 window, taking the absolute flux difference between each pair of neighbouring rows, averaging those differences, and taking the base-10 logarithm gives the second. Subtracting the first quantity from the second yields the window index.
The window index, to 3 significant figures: 2.38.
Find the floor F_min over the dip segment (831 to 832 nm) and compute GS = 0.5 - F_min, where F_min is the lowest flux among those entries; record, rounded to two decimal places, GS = -8.37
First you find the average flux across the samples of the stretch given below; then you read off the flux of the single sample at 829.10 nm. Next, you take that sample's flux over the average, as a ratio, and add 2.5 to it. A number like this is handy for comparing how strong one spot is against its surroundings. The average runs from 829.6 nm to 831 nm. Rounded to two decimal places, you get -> 3.50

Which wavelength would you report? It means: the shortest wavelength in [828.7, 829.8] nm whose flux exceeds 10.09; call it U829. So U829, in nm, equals 828.95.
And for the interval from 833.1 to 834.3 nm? 833.15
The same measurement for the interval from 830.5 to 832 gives 830.90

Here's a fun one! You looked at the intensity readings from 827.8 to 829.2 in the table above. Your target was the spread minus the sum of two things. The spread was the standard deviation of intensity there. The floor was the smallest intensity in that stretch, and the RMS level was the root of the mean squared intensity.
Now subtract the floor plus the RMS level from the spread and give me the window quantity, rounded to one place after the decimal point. -19.0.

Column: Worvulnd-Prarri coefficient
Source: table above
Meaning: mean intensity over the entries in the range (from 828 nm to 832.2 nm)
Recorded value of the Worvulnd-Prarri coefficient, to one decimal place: 10.0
